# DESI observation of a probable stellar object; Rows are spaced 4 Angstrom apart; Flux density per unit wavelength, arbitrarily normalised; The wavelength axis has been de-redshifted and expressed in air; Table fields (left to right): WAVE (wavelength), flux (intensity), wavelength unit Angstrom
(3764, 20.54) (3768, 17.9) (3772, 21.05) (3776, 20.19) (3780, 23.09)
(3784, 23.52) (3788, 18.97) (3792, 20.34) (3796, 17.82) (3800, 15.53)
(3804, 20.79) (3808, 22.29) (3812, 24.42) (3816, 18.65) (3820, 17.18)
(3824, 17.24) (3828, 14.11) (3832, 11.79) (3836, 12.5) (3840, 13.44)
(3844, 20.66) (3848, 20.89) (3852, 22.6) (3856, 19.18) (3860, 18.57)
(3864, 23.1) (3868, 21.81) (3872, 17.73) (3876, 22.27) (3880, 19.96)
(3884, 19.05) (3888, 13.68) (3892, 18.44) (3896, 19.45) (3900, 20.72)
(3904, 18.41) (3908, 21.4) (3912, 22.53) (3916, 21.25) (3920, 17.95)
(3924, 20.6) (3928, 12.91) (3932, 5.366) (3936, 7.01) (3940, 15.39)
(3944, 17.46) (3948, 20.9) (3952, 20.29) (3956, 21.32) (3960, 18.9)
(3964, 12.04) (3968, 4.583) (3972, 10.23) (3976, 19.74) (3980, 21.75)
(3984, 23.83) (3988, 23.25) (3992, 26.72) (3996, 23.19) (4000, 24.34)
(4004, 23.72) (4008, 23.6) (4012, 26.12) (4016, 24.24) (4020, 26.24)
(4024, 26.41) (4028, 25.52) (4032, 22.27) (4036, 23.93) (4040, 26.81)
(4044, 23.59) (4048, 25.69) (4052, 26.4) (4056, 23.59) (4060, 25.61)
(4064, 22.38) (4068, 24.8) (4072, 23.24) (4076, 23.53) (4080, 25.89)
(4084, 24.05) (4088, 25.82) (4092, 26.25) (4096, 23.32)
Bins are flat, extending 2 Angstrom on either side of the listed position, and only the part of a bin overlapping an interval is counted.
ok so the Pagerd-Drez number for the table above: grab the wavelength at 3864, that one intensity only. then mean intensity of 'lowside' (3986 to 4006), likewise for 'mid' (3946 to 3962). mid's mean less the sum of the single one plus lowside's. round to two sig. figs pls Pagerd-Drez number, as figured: -27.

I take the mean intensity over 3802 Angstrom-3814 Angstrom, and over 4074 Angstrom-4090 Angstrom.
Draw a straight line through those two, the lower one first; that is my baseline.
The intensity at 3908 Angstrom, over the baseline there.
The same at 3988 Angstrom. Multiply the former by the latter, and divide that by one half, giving 1.77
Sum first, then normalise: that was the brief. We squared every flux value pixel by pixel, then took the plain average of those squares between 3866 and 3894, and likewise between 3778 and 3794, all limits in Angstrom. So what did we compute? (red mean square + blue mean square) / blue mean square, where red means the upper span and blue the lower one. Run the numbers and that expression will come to 1.8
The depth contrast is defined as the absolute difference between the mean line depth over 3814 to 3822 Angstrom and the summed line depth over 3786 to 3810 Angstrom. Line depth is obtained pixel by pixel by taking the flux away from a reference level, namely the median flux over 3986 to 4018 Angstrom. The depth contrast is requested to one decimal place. 22.1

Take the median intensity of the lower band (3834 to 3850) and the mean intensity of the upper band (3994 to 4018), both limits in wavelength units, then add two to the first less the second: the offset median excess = -5.2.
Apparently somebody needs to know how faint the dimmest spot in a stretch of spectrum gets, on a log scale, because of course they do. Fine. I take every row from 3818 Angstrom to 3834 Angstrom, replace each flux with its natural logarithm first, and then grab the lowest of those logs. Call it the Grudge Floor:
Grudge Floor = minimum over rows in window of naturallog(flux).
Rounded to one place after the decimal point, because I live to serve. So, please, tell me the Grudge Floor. 2.5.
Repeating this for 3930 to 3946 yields 1.7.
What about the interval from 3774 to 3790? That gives 2.9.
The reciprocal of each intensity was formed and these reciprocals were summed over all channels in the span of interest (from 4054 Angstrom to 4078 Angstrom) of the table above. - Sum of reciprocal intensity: 0.25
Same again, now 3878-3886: 0.10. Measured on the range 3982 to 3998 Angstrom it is 0.17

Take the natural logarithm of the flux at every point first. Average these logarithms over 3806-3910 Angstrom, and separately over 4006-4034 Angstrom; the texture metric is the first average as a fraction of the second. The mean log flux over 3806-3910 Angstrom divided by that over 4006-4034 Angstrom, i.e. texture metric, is 0.91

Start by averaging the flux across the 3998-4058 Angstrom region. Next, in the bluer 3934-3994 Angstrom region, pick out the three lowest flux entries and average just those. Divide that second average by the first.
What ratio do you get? 0.29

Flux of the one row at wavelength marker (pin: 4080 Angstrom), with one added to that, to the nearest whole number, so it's 27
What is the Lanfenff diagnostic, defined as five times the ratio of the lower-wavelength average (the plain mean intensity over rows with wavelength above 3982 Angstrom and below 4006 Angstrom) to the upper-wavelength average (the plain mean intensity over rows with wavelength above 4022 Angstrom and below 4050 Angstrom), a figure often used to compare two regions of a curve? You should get 4.86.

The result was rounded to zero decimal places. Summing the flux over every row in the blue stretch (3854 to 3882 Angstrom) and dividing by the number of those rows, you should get 20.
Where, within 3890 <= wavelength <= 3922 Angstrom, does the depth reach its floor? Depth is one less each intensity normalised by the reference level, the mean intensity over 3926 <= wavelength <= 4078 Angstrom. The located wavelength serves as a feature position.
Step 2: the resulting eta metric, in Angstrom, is 3912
